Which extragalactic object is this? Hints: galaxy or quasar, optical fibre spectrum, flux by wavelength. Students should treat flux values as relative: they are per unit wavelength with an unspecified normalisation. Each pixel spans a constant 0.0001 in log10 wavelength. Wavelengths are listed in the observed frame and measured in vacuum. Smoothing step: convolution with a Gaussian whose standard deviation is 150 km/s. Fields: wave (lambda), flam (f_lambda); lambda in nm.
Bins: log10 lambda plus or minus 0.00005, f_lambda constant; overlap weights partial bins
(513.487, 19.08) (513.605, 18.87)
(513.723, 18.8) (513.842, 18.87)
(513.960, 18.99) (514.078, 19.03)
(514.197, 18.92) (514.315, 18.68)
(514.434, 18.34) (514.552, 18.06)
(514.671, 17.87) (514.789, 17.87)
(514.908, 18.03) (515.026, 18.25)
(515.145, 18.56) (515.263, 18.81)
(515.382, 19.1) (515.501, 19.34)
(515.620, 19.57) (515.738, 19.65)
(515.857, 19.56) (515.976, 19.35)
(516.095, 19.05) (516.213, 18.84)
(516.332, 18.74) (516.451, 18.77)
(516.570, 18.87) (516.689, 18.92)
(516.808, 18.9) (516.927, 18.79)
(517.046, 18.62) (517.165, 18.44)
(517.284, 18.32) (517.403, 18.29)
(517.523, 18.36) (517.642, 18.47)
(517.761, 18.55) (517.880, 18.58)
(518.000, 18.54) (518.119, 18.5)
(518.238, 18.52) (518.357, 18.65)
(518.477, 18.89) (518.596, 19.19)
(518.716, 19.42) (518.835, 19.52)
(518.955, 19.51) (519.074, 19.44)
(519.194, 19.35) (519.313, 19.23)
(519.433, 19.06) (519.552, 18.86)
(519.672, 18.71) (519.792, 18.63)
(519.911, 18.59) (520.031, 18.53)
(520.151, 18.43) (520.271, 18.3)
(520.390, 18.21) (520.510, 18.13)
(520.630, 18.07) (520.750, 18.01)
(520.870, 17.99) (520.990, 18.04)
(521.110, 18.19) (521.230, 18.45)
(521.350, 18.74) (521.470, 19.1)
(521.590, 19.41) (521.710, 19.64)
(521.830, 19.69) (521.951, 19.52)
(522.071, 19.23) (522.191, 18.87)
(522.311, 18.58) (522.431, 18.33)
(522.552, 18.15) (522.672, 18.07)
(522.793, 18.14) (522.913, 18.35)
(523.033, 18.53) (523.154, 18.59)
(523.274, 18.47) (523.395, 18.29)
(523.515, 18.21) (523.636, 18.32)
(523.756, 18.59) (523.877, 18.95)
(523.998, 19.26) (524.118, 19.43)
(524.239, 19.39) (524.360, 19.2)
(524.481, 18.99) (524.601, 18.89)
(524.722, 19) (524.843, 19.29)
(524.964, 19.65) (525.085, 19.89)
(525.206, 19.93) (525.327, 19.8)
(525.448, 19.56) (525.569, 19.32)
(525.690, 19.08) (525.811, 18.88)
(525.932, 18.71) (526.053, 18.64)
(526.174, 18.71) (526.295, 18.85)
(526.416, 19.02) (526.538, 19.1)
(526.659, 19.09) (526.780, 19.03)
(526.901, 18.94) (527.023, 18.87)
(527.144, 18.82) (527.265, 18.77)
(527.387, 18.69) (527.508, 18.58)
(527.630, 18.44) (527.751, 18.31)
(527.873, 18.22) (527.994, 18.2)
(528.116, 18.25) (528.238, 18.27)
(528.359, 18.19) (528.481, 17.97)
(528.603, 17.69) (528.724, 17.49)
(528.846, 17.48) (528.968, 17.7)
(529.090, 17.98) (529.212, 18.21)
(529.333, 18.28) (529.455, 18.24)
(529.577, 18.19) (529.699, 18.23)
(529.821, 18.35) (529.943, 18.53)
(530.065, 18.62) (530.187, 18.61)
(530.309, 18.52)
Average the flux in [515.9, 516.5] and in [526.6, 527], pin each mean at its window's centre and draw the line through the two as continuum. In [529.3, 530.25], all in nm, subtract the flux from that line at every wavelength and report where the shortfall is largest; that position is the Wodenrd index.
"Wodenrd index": 529.577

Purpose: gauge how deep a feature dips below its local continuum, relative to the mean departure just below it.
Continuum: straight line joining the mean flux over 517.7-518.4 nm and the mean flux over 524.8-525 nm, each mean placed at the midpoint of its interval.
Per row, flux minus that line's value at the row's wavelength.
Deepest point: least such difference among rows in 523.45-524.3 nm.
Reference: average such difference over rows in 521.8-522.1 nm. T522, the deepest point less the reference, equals -1.5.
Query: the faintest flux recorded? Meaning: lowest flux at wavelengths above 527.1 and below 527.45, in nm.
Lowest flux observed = 18.69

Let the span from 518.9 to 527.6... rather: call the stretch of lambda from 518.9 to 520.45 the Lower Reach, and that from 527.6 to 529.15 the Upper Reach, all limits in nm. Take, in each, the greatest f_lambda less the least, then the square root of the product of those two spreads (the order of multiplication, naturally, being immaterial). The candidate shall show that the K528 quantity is 1.1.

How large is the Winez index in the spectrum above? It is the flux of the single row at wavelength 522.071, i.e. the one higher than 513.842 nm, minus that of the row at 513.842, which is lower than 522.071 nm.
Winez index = 0.4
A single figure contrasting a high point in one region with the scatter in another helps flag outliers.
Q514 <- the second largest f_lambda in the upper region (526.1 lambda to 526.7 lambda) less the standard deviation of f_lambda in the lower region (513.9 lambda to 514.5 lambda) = 18.8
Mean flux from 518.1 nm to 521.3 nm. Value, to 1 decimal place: 18.7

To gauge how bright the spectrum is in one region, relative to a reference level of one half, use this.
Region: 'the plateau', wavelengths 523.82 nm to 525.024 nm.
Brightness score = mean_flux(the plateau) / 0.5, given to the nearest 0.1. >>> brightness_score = 38.4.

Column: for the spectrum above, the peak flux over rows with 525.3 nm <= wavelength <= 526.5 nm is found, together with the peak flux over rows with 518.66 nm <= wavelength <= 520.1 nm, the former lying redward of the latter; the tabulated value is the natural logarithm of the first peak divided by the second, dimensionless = 0.01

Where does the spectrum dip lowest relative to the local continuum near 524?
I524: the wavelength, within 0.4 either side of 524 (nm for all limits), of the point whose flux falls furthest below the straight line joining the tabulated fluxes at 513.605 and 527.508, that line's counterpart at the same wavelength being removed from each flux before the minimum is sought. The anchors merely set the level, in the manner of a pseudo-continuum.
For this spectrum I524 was 523.636 nm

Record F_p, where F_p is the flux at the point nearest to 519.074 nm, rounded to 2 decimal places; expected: 19.44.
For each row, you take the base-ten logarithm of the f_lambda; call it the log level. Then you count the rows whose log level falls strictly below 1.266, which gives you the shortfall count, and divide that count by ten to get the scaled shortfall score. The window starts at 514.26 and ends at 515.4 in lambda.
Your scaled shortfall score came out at 0.6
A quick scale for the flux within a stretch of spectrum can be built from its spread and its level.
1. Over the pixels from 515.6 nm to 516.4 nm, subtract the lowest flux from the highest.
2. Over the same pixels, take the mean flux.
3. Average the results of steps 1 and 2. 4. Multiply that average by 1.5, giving 15.1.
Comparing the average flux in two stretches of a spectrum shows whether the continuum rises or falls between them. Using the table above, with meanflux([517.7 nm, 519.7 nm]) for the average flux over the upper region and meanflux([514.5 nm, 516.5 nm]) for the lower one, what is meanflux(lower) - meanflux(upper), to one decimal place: -0.2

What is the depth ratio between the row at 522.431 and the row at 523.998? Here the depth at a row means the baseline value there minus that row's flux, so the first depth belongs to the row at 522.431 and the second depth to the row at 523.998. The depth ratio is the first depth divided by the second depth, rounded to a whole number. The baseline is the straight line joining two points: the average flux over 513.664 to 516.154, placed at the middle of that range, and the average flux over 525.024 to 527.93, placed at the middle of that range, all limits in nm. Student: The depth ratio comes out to -2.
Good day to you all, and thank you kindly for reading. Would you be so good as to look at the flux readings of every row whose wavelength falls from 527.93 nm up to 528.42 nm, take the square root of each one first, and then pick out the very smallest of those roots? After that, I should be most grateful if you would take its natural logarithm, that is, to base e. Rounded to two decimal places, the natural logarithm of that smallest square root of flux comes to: 1.45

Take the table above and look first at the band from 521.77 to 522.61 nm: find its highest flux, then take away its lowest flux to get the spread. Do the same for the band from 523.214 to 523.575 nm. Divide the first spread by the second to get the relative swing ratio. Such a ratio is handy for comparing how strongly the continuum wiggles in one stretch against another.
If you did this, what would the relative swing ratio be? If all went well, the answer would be 6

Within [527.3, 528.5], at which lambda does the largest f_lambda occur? 527.387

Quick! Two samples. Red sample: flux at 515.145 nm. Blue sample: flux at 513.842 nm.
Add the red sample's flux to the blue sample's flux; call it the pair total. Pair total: 37.4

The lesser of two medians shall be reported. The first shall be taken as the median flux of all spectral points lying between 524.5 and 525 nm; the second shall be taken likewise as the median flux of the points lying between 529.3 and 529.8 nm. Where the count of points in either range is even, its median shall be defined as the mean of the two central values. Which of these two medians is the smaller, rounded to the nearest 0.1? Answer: 18.2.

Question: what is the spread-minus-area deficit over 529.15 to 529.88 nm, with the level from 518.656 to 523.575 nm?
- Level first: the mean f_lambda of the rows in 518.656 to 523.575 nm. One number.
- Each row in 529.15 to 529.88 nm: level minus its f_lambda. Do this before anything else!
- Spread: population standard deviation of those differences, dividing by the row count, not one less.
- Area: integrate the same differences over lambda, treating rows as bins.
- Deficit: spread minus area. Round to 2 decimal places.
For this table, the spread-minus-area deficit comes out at -0.27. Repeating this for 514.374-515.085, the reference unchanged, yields -0.27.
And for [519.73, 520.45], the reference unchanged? -0.03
